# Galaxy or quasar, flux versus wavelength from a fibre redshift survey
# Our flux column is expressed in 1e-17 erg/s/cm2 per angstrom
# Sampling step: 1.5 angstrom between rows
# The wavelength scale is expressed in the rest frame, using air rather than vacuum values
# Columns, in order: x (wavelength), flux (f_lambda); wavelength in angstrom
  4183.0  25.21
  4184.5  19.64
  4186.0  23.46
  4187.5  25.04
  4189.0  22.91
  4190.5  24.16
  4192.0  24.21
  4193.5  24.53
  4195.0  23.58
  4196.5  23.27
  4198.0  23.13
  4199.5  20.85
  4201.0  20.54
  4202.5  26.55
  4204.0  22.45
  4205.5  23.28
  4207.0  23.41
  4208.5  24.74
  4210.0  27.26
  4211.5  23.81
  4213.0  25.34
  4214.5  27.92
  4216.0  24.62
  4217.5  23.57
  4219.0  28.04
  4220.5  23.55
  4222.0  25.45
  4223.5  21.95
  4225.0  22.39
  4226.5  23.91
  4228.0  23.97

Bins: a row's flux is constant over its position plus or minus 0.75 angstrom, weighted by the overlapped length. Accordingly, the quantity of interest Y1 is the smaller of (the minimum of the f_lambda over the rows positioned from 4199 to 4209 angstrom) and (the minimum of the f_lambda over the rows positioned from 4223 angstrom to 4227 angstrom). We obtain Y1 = 20.5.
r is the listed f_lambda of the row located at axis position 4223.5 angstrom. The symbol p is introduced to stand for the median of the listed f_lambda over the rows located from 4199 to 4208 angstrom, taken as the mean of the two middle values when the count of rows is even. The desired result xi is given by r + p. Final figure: 45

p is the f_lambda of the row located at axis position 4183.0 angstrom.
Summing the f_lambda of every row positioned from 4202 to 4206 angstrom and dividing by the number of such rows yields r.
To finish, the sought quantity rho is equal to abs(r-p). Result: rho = 1.1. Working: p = 25.21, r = 24.1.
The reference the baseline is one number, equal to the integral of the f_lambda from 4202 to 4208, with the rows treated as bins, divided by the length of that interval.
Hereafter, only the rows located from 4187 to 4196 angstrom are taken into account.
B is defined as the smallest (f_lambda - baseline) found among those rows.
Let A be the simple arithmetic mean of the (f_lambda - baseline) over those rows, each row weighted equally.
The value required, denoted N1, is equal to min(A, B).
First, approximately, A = 0.2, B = -0.9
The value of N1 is -0.9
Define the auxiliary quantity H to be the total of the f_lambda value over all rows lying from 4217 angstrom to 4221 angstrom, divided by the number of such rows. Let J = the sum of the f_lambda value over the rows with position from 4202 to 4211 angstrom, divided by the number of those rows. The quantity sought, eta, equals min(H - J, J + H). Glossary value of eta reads 0.4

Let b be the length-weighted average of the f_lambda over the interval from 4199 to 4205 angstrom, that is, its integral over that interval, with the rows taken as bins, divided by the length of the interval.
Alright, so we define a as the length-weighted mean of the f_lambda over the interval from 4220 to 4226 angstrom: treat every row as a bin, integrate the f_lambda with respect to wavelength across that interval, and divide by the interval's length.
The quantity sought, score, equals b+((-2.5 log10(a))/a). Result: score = 22.6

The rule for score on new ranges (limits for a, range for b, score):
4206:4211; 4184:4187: 21.9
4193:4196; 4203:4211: 24.1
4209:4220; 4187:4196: 23.9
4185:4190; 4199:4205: 22.6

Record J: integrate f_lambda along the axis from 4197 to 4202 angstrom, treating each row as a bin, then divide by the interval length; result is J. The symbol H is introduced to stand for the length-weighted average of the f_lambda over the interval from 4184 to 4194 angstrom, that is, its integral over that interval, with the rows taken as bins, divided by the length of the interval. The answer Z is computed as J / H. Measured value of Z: 0.93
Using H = 23.5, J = 22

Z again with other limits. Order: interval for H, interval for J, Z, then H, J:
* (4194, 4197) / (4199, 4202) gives 0.90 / 23.5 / 21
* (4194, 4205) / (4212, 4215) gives 1.15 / 23.0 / 26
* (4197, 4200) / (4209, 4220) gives 1.16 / 22.2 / 26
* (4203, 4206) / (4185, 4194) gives 1.03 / 23.1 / 24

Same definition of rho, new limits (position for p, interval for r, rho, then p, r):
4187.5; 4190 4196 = 0.9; 25.04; 24.1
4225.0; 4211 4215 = 3.3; 22.39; 25.7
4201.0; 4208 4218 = 4.8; 20.54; 25.3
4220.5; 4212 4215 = 3.1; 23.55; 26.6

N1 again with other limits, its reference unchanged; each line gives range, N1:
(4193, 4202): -3.3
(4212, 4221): -0.3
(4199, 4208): -3.3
